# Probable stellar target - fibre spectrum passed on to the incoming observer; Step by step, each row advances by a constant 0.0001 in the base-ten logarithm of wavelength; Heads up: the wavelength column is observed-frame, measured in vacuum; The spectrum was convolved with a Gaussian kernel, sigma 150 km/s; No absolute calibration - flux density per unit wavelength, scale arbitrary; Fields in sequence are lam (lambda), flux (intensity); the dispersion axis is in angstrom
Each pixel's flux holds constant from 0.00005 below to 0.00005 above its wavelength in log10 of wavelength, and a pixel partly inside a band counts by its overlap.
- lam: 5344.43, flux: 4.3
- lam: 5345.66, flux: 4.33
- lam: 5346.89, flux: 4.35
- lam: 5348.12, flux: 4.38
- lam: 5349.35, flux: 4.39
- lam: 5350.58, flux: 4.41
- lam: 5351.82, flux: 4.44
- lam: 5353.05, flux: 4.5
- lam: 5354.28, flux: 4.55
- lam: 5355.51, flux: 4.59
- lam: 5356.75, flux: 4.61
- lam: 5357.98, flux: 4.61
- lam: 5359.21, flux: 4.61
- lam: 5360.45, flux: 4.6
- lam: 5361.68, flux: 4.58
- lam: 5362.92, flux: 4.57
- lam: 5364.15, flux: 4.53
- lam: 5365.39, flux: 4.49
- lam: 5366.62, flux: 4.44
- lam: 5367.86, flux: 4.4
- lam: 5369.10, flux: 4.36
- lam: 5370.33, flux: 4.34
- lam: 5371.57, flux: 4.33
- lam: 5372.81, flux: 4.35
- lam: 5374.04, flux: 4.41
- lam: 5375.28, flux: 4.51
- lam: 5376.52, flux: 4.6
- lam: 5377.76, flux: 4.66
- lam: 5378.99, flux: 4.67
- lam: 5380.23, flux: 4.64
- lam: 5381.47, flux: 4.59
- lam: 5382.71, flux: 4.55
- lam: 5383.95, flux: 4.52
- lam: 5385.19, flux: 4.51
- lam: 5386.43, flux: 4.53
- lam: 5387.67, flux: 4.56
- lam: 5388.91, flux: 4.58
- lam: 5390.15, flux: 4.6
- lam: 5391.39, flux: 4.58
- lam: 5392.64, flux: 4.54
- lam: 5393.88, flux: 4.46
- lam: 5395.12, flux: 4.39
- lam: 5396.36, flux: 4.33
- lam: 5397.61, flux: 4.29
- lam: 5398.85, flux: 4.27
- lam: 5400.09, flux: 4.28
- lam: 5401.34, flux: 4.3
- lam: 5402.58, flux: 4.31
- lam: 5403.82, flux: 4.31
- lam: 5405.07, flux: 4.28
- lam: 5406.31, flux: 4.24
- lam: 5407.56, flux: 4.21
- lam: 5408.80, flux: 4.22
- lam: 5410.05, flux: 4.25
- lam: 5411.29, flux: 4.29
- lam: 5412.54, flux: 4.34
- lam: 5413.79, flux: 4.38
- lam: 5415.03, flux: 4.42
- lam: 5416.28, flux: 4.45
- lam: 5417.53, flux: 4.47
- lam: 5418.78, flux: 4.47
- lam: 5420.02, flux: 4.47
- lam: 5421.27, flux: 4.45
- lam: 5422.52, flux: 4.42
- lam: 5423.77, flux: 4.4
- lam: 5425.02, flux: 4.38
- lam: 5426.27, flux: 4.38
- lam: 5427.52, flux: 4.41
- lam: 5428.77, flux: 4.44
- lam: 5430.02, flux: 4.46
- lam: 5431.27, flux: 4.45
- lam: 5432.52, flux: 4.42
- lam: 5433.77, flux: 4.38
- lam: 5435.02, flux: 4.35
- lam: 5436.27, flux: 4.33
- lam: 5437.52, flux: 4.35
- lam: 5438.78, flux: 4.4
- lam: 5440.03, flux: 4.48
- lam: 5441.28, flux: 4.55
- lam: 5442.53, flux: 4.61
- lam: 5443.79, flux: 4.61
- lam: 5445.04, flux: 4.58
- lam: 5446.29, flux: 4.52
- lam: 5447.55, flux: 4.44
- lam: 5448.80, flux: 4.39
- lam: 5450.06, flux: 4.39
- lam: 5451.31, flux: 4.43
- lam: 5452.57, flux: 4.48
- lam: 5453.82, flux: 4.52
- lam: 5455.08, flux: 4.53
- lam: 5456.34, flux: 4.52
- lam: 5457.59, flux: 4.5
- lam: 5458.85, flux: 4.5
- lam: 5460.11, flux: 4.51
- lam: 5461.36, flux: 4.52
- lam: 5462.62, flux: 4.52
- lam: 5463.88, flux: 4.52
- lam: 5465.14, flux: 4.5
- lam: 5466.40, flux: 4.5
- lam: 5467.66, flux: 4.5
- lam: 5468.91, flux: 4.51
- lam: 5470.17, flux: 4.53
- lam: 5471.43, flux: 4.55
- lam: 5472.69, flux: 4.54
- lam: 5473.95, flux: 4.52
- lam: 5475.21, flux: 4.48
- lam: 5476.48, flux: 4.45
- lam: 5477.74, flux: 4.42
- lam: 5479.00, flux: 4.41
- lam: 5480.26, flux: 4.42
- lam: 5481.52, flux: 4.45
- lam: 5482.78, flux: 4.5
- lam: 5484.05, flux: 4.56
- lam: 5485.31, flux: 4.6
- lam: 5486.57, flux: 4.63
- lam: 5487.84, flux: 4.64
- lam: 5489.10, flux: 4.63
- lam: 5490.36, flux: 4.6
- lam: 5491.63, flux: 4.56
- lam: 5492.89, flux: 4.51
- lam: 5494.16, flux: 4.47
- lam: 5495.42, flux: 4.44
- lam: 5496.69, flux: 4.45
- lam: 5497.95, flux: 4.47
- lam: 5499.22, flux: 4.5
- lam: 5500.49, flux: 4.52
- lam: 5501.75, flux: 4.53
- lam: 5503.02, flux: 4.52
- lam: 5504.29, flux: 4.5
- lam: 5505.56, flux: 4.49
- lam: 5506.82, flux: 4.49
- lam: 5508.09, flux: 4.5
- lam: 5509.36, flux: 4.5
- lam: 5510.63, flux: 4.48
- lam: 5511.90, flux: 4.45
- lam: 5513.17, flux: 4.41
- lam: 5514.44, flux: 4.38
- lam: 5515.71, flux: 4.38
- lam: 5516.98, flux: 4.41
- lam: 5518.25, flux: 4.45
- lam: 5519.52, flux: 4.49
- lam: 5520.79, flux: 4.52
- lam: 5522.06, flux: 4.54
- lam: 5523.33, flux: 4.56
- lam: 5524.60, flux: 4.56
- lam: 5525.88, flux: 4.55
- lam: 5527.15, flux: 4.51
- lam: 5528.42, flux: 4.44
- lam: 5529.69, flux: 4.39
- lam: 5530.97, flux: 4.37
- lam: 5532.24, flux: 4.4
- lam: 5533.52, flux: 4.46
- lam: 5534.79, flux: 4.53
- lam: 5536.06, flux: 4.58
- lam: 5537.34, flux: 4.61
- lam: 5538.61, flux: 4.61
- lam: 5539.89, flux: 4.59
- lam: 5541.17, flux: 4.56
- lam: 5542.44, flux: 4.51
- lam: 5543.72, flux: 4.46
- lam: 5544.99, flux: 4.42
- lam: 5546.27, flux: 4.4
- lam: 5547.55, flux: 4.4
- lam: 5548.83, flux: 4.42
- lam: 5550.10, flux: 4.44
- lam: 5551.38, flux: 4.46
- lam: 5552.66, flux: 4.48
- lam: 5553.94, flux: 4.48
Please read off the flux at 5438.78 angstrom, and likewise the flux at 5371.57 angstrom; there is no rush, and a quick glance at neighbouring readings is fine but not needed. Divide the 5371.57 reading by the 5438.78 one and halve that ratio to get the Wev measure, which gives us 0.492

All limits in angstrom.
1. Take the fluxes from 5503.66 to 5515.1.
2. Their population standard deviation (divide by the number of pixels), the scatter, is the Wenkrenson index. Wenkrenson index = 0.042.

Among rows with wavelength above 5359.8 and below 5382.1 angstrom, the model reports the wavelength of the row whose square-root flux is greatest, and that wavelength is 5378.99 angstrom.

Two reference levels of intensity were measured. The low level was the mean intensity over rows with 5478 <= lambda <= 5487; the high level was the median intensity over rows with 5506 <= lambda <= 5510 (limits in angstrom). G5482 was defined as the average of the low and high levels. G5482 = 4.50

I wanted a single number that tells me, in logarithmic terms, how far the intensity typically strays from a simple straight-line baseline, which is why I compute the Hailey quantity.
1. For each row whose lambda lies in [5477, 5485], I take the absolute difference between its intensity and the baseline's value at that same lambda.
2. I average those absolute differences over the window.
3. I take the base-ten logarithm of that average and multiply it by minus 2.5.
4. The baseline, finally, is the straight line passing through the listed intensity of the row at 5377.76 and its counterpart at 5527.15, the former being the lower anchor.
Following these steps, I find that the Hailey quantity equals 2.5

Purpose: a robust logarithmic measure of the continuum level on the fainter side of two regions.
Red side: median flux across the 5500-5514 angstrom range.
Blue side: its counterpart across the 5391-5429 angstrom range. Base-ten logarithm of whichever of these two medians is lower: 0.641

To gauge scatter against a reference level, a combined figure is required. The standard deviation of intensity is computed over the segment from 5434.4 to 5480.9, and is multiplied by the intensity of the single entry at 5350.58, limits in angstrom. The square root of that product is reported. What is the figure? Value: 0.55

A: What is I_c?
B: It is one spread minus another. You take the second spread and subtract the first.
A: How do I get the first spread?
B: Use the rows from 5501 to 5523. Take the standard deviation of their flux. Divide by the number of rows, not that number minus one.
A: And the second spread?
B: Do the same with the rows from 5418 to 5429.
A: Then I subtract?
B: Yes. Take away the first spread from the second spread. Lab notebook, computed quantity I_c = -0.016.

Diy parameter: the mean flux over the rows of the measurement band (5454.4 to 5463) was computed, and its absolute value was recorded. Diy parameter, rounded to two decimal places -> 4.51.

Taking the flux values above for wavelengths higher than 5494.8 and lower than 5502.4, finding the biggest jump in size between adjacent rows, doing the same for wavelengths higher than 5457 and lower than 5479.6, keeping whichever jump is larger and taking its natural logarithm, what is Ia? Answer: -3.22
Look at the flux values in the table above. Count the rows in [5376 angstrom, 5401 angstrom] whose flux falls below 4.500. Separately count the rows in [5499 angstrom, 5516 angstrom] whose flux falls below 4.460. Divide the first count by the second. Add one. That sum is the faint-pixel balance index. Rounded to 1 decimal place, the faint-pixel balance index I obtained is 2.5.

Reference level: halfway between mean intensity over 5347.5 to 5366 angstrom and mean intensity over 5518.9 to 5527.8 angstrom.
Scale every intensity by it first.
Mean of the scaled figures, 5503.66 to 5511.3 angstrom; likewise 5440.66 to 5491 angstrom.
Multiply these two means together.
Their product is 0.989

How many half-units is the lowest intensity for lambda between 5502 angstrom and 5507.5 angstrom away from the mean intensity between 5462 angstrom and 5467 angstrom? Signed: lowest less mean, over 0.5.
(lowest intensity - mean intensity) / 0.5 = 0.0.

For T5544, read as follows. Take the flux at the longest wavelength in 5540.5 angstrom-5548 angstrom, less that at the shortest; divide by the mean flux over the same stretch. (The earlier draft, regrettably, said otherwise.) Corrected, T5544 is -0.036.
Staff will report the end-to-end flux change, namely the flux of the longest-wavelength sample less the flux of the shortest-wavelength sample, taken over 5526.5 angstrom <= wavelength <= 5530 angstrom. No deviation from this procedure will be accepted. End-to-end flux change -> -0.12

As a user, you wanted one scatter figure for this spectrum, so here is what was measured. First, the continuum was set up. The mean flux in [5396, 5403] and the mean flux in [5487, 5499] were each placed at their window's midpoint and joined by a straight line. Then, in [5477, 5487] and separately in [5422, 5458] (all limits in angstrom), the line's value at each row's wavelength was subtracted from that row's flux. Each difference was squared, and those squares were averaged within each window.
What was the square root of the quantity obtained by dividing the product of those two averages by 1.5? 0.0053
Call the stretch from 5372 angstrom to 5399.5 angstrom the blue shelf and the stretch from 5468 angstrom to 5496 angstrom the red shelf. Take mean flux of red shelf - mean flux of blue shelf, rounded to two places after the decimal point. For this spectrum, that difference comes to 0.01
